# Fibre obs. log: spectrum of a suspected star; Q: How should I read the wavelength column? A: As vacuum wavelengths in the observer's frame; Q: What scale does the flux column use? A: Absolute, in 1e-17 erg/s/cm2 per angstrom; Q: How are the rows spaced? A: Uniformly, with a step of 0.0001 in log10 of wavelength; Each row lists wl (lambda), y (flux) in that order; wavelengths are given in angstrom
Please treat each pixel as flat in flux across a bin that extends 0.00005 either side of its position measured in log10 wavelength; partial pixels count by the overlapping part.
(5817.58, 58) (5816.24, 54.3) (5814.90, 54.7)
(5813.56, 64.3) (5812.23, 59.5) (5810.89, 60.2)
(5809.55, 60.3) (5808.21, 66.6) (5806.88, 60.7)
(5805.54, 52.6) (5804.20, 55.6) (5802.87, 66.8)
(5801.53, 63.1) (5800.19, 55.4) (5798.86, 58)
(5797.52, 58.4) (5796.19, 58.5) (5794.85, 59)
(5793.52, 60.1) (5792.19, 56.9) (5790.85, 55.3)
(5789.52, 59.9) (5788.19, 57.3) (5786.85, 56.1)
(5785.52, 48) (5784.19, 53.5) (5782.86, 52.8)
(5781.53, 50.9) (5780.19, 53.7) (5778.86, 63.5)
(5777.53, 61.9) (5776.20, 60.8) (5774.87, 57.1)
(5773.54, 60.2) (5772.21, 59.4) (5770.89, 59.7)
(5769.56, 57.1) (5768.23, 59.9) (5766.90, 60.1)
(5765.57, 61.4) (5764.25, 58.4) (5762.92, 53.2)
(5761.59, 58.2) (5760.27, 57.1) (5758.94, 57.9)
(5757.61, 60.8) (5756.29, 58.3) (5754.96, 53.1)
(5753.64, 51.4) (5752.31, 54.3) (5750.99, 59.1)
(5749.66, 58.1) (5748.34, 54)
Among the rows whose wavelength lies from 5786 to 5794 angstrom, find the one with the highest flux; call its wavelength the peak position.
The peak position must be 5793.52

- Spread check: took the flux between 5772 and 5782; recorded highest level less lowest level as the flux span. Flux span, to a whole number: 13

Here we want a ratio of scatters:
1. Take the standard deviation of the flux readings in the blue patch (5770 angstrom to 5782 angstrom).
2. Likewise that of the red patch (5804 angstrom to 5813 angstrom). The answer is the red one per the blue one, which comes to 1.1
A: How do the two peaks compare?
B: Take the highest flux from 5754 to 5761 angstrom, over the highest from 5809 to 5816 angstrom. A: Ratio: 0.95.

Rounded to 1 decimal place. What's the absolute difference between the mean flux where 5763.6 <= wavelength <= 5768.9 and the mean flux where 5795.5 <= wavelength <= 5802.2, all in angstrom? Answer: 1.3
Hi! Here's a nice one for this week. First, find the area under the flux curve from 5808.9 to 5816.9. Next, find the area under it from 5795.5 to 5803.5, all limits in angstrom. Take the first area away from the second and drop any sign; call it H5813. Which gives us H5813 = 8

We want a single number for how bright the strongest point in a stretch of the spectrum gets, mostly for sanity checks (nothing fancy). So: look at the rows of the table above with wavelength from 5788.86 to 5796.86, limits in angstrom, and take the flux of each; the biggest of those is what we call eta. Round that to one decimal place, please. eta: 60.1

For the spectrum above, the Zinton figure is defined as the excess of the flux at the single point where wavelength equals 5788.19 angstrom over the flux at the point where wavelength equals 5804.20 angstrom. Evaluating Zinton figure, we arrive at 1.7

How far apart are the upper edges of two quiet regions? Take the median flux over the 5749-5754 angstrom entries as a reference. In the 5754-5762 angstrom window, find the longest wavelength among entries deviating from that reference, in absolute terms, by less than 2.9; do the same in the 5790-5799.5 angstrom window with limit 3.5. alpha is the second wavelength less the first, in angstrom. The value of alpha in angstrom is 37.3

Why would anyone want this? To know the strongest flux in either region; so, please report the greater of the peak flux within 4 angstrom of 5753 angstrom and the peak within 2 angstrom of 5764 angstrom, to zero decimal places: 61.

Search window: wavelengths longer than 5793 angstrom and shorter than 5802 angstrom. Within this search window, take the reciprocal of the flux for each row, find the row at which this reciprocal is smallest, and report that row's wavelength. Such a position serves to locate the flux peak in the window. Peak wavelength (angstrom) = 5801.53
